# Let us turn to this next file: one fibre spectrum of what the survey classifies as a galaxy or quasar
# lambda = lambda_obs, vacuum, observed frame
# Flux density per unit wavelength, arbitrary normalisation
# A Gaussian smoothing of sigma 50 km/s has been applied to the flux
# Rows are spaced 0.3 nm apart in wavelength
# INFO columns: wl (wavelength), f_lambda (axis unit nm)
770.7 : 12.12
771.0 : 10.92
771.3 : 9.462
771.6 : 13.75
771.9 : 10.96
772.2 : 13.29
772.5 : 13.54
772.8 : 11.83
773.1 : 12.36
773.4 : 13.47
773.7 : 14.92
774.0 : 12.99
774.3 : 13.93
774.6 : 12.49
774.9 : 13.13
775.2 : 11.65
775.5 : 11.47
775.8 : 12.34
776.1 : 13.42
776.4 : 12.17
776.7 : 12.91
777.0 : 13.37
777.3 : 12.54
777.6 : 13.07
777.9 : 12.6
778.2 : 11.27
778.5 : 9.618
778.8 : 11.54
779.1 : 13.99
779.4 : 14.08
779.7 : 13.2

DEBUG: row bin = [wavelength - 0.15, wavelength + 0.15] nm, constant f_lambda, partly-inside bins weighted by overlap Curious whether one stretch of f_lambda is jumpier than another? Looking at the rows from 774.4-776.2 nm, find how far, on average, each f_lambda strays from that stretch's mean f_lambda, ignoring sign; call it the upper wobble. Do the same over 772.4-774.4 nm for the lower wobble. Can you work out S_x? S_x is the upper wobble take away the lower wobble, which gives -0.17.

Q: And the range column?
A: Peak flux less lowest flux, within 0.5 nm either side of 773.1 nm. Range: 1.6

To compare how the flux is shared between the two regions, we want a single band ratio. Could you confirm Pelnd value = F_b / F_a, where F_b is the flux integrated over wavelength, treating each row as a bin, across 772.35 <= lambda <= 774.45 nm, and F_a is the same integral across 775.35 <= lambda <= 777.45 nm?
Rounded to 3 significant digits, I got 1.05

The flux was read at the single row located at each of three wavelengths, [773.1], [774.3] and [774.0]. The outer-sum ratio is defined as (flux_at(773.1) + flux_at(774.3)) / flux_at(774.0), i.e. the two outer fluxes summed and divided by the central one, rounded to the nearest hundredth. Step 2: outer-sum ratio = 2.02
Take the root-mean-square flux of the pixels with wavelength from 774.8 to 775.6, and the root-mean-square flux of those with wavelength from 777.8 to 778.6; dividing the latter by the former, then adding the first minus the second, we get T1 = 1.8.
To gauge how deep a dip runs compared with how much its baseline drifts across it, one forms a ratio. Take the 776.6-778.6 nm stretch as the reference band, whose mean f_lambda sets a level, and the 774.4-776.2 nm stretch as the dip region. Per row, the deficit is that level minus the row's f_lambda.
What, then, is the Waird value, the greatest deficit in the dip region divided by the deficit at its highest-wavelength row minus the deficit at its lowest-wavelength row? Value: -0.8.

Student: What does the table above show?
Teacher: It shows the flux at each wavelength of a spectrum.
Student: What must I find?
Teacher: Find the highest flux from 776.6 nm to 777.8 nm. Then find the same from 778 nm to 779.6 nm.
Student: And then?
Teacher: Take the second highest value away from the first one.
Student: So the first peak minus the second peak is -0.71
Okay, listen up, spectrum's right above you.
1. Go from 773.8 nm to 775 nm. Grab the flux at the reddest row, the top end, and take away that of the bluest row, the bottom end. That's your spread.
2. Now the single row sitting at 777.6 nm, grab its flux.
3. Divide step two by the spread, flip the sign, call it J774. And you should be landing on -93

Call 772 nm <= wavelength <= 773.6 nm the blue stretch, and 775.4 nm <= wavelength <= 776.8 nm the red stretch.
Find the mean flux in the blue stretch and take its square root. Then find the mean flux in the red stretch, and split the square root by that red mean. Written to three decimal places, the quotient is 0.288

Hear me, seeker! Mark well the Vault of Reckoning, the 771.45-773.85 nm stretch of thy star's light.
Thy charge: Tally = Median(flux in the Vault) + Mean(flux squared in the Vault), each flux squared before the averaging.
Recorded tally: 184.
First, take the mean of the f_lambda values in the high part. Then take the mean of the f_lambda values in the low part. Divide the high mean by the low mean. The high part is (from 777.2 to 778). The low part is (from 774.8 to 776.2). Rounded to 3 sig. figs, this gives 1.03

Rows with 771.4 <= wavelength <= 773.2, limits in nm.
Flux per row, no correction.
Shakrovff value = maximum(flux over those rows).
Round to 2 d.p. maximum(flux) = 13.75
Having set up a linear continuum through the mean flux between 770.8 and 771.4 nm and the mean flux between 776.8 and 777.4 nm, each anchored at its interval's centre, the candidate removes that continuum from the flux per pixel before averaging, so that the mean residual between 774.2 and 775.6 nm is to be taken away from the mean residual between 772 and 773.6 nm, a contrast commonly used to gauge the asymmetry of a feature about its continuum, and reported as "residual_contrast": 1.3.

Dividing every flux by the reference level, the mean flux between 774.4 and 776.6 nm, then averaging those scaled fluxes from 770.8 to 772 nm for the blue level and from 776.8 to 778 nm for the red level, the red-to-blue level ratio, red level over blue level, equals 1.14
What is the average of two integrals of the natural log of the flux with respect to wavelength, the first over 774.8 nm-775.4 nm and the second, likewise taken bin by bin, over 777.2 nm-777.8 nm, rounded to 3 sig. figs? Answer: 1.52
